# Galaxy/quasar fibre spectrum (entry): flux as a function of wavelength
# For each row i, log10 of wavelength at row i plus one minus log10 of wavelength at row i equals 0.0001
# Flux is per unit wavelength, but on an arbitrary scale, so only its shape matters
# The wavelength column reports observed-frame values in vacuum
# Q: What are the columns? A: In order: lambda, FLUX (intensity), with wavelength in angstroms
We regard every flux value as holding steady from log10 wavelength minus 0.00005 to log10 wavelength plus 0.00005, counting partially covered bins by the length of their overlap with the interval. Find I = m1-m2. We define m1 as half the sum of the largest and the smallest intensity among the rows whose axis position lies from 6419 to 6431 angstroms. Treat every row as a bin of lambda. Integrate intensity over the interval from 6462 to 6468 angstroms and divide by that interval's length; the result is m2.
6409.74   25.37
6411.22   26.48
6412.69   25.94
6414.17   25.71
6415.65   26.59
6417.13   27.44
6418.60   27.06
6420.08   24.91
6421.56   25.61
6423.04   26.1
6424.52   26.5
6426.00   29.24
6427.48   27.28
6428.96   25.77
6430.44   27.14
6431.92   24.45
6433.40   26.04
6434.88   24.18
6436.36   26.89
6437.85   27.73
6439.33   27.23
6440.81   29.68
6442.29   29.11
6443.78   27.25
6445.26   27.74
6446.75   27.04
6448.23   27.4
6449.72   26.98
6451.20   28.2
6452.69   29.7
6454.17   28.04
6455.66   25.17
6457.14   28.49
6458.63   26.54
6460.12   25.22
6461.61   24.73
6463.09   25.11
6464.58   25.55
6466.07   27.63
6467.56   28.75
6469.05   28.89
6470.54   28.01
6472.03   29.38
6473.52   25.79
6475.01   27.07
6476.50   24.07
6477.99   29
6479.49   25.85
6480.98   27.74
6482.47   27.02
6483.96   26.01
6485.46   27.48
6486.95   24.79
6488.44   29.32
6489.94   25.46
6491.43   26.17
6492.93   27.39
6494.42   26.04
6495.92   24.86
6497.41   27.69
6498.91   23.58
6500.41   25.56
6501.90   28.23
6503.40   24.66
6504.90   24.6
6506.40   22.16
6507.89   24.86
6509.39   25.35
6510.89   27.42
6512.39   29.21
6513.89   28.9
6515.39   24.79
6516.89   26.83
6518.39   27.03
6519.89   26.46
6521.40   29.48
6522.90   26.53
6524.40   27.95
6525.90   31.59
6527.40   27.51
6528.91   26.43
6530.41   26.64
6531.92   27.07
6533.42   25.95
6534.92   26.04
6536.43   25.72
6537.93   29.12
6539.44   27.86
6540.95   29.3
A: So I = 0.5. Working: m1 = 27.1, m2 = 26.6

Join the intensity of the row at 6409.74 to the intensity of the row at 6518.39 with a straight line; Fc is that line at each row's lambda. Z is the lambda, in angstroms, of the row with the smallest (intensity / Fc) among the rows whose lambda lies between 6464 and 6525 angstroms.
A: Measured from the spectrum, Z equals 6506.40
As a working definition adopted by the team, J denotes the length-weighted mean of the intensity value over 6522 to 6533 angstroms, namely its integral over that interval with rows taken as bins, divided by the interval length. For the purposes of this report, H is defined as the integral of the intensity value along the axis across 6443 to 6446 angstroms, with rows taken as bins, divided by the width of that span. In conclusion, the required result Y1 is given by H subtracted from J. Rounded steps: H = 27.5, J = 27.7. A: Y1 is 0.2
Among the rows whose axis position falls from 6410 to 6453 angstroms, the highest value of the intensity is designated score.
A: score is 29.7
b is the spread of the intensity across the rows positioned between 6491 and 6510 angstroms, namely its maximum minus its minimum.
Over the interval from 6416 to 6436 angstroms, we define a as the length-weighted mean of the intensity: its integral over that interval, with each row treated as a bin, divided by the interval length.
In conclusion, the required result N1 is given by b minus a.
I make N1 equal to -20.2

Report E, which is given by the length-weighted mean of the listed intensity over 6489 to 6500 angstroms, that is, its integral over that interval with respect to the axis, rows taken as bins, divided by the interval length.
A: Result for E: 25.9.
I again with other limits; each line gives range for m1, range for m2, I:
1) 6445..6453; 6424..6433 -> 1.6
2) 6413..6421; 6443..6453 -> -1.5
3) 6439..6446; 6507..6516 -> 1.7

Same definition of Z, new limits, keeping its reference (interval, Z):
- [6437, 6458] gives 6455.66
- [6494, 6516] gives 6506.40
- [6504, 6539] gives 6506.40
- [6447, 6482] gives 6476.50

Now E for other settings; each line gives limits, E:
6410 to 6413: 26.1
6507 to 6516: 26.7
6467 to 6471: 28.6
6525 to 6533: 27.8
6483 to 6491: 26.6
